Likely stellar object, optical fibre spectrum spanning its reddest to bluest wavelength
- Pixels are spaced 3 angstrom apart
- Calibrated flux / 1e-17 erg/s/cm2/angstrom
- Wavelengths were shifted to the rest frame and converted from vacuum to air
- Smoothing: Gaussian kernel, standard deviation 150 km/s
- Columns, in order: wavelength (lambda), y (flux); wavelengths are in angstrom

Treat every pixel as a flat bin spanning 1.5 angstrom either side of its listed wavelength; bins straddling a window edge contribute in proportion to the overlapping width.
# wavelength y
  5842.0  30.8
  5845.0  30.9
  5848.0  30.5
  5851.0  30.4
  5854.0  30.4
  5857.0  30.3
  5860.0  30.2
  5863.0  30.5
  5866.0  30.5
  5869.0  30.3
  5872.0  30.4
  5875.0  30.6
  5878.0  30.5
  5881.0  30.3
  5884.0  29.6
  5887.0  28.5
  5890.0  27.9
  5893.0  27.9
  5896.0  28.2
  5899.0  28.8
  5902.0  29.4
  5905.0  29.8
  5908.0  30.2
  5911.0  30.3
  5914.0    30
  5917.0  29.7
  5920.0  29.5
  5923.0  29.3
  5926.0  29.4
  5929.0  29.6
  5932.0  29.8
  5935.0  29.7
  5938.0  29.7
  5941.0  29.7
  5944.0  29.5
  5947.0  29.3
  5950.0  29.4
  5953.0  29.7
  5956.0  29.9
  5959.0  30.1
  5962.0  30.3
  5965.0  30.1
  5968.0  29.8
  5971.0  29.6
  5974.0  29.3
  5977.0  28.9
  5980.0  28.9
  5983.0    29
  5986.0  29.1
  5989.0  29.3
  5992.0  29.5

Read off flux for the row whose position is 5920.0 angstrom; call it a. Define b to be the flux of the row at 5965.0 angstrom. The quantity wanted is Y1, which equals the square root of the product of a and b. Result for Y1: 29.8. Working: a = 29.5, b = 30.1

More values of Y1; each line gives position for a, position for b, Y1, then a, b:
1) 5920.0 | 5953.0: 29.6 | 29.5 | 29.7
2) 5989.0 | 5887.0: 28.9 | 29.3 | 28.5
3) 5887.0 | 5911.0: 29.4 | 28.5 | 30.3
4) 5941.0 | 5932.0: 29.7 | 29.7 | 29.8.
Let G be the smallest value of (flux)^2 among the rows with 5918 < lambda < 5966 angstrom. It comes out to 858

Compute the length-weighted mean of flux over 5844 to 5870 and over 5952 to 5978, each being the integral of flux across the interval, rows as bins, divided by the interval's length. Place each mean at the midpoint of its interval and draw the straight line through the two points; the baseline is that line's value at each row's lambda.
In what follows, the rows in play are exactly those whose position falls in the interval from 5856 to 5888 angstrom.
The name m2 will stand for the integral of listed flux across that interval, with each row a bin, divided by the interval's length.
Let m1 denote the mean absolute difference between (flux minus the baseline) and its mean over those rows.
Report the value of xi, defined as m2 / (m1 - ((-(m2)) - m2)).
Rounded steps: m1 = 0.38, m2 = 30.2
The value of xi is 0.497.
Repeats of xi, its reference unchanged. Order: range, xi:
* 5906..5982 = 0.498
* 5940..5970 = 0.497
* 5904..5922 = 0.498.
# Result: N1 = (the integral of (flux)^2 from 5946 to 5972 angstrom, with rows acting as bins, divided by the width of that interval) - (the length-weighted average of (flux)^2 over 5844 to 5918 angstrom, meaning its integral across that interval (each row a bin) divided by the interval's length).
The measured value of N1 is -2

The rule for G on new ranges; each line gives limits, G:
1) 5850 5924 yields 778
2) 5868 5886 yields 876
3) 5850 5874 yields 912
